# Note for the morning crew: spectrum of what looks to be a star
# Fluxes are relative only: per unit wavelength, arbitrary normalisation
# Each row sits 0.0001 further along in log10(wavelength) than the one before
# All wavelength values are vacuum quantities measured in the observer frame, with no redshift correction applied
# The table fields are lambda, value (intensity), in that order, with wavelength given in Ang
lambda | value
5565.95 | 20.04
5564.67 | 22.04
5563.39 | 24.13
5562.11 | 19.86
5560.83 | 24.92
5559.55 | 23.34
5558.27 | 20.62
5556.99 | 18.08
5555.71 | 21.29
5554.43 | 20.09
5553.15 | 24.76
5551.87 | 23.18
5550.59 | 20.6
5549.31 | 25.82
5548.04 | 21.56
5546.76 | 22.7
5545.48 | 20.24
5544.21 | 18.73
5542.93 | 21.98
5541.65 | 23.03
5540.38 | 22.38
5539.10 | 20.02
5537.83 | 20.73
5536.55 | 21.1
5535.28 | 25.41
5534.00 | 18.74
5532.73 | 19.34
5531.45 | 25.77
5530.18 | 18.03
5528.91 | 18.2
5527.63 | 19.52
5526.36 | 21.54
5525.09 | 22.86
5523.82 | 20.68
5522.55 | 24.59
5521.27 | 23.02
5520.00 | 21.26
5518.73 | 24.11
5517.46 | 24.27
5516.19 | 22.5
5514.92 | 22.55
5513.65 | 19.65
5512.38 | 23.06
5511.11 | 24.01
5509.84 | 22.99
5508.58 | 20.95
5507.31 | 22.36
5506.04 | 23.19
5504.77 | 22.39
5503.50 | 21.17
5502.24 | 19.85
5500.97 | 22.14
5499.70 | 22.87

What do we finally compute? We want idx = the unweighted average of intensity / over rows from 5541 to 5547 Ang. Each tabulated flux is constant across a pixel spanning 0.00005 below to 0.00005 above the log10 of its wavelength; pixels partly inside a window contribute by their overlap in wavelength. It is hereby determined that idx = 21.3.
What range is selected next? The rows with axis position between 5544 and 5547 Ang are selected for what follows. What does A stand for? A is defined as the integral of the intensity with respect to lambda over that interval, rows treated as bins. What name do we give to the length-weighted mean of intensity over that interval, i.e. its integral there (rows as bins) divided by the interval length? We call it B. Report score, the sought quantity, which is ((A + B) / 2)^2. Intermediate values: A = 62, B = 20.6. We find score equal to 1691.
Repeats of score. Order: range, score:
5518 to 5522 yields 3259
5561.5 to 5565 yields 2459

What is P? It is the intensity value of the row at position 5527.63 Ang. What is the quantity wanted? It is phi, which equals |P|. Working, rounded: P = 19.52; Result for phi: 19.5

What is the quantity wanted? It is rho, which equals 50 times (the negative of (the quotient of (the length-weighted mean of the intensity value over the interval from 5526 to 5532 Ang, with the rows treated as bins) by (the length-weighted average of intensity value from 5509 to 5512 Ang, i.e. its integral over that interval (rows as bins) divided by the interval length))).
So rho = -43.9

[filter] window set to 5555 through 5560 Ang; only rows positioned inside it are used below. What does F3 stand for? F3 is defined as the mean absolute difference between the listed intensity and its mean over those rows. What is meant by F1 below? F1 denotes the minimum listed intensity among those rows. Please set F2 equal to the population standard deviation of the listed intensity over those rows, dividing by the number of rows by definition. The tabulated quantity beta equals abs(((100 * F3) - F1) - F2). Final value 128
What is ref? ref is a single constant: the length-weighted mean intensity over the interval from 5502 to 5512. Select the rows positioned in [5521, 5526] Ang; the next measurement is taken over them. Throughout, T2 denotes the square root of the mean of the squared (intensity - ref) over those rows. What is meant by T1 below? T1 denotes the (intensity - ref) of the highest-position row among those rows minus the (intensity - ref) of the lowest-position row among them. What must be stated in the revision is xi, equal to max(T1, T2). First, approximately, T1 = -0.2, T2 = 1.5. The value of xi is 1.5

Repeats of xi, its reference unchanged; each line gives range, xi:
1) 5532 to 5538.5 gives 2.6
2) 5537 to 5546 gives 1.9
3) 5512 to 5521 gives 1.5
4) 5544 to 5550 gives 7.1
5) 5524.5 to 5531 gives 2.9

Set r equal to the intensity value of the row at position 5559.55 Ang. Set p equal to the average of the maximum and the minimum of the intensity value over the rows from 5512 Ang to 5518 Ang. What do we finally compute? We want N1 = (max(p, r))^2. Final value 545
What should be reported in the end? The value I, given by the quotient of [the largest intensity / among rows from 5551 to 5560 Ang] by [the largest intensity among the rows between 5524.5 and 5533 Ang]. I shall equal 0.96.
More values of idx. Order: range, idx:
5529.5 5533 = 21.0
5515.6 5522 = 23.0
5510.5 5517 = 22.4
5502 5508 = 21.8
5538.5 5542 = 21.8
